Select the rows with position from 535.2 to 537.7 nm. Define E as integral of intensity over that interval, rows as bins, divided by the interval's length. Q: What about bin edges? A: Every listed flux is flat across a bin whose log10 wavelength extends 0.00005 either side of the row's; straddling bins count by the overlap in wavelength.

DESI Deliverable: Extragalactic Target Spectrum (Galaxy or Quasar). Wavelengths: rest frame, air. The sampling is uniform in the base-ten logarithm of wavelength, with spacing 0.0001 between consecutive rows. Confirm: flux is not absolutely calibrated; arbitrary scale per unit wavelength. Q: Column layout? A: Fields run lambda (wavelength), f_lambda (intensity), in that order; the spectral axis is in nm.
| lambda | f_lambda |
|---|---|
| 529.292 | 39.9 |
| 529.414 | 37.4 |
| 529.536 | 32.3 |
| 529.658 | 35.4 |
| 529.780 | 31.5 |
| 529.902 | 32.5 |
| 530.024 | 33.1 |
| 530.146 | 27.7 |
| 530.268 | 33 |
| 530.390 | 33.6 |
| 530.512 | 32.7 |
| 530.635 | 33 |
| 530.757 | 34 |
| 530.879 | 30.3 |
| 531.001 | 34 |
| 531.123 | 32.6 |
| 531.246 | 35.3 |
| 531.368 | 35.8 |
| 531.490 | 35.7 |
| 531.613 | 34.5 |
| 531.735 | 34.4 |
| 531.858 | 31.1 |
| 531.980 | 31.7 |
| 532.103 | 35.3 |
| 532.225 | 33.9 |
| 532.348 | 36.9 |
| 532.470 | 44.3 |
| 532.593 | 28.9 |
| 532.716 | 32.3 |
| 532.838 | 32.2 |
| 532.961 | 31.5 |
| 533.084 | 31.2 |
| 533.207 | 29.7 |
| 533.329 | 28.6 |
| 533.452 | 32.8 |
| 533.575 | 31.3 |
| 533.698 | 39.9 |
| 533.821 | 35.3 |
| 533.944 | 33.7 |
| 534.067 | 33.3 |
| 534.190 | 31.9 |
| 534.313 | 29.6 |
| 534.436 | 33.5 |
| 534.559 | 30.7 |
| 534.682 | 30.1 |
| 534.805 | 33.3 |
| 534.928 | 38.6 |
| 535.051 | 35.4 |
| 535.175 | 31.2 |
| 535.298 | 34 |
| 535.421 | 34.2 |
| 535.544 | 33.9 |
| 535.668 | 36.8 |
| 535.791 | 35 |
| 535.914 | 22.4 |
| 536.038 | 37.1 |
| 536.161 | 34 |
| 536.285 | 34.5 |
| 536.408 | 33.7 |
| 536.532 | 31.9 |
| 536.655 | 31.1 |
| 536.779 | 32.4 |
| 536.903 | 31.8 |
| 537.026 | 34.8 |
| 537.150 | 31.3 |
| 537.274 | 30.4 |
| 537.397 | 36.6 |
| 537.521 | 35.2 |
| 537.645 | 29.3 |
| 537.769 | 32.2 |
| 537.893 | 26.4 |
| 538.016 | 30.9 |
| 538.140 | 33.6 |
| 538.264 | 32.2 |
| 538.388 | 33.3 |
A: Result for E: 33.0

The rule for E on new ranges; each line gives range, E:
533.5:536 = 33.2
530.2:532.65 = 34.0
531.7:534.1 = 33.4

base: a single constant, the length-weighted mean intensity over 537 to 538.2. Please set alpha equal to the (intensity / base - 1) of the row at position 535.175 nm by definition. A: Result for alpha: -0.02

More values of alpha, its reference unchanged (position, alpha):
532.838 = 0.01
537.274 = -0.05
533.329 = -0.11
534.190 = 0.00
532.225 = 0.06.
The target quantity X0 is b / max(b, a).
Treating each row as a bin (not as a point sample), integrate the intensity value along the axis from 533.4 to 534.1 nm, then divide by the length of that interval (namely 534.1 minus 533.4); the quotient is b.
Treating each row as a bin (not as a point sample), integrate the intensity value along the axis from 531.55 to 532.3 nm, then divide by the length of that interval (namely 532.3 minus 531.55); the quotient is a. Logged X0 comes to 1.00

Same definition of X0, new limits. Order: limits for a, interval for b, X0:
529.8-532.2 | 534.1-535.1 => 0.99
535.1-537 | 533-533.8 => 0.98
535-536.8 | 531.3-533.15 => 1.00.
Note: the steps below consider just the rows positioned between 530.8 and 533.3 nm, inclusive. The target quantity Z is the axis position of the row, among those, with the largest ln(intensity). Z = 532.470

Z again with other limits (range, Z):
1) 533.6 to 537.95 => 533.698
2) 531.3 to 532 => 531.368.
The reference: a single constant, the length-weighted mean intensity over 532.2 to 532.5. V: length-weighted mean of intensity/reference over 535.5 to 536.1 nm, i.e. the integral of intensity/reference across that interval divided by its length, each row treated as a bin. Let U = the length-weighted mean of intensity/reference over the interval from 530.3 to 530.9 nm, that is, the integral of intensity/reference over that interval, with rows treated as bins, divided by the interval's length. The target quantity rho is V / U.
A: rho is 1.00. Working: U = 0.858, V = 0.86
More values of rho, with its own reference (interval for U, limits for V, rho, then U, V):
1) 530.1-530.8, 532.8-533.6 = 0.96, 0.845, 0.81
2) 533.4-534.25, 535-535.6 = 0.99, 0.888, 0.88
